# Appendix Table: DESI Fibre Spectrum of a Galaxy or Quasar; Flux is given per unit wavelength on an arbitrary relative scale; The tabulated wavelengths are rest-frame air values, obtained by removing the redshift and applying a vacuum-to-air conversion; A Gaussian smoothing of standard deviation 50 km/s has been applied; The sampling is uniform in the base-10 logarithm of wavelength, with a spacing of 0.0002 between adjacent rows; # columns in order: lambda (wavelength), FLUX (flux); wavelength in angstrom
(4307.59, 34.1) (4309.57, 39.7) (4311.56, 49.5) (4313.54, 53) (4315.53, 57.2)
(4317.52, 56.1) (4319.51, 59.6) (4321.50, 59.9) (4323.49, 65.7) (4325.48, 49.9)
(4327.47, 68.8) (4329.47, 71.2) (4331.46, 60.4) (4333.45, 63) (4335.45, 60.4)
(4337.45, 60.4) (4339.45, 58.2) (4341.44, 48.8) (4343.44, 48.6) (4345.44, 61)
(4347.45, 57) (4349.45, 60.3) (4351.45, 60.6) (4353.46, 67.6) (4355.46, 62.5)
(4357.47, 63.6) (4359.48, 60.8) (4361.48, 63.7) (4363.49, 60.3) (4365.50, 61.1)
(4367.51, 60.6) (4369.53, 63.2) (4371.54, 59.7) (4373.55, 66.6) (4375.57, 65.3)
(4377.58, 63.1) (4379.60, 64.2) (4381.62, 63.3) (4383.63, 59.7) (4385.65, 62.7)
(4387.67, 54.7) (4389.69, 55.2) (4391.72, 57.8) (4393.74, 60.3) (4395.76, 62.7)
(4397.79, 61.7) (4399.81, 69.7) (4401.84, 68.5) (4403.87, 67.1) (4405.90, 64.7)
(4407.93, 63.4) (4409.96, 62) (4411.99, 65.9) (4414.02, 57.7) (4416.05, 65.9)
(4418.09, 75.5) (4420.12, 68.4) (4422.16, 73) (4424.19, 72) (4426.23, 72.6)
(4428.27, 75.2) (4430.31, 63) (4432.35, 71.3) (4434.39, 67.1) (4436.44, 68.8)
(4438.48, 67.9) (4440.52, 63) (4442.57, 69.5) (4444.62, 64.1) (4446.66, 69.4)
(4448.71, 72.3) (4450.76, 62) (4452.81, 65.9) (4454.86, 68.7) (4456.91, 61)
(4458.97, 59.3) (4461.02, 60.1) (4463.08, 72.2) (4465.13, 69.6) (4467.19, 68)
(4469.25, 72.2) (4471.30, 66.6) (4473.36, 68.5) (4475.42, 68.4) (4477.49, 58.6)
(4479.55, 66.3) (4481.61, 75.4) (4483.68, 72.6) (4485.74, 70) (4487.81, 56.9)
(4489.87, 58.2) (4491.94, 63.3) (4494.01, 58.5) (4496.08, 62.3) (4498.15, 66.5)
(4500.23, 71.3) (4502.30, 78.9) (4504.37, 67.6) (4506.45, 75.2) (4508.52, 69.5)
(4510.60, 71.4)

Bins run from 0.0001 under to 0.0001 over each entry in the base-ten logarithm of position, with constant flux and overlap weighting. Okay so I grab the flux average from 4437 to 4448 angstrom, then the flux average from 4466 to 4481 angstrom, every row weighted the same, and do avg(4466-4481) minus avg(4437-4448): 0.2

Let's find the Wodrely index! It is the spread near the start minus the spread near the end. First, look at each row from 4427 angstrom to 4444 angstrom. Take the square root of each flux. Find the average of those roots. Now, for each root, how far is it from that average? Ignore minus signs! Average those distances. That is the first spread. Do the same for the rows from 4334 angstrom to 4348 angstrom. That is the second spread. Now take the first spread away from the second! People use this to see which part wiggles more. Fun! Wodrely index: 0.12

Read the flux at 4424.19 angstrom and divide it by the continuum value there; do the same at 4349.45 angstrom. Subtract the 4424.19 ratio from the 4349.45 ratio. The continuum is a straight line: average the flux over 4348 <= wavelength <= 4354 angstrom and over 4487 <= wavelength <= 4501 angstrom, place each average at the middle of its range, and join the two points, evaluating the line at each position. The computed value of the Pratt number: -0.19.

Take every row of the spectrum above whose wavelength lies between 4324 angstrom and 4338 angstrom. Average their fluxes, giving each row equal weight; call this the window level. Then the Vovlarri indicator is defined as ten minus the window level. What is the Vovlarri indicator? -52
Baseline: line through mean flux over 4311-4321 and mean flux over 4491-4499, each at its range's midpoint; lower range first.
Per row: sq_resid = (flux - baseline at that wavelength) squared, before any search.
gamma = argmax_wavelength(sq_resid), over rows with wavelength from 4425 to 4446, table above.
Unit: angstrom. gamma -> 4428.27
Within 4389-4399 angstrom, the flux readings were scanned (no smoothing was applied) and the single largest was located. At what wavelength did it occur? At 4395.76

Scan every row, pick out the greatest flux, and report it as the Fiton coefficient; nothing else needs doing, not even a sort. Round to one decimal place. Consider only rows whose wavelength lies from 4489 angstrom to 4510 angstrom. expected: 78.9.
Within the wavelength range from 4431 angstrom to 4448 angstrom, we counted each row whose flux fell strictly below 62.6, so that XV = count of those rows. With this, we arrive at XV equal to 0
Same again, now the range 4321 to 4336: 4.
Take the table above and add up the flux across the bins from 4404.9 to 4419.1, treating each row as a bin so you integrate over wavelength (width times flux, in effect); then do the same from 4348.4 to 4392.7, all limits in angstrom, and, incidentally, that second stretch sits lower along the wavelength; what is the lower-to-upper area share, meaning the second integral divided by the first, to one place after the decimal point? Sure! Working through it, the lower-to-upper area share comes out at 3.0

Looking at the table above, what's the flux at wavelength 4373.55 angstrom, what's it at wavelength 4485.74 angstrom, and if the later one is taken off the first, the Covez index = -3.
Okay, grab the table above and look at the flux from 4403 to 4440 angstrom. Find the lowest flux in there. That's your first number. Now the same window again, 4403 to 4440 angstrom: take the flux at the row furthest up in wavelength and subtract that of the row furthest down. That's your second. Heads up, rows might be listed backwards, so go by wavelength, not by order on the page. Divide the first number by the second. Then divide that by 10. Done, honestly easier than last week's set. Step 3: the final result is 7.2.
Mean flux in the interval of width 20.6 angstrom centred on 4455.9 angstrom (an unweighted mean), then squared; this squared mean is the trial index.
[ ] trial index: 4363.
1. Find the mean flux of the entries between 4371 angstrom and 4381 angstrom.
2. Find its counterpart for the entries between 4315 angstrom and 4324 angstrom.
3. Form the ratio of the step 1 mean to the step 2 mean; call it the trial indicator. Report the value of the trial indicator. 1.07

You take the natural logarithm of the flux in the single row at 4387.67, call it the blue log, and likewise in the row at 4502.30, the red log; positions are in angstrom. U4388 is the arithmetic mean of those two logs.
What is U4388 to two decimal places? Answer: 4.19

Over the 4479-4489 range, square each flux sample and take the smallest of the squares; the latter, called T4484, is 3238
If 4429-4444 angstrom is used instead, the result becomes 3969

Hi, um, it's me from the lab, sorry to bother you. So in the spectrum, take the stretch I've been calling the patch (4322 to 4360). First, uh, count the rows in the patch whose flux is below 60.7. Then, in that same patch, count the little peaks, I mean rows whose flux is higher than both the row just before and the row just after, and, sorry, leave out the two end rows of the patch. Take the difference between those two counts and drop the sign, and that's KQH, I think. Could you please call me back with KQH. 5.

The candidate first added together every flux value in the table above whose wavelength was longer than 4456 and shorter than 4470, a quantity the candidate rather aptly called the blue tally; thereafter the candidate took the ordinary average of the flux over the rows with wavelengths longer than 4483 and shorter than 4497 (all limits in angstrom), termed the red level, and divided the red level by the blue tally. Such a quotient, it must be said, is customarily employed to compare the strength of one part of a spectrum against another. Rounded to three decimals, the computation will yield 0.136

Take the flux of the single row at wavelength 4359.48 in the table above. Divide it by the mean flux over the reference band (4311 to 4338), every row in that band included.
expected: 1.02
